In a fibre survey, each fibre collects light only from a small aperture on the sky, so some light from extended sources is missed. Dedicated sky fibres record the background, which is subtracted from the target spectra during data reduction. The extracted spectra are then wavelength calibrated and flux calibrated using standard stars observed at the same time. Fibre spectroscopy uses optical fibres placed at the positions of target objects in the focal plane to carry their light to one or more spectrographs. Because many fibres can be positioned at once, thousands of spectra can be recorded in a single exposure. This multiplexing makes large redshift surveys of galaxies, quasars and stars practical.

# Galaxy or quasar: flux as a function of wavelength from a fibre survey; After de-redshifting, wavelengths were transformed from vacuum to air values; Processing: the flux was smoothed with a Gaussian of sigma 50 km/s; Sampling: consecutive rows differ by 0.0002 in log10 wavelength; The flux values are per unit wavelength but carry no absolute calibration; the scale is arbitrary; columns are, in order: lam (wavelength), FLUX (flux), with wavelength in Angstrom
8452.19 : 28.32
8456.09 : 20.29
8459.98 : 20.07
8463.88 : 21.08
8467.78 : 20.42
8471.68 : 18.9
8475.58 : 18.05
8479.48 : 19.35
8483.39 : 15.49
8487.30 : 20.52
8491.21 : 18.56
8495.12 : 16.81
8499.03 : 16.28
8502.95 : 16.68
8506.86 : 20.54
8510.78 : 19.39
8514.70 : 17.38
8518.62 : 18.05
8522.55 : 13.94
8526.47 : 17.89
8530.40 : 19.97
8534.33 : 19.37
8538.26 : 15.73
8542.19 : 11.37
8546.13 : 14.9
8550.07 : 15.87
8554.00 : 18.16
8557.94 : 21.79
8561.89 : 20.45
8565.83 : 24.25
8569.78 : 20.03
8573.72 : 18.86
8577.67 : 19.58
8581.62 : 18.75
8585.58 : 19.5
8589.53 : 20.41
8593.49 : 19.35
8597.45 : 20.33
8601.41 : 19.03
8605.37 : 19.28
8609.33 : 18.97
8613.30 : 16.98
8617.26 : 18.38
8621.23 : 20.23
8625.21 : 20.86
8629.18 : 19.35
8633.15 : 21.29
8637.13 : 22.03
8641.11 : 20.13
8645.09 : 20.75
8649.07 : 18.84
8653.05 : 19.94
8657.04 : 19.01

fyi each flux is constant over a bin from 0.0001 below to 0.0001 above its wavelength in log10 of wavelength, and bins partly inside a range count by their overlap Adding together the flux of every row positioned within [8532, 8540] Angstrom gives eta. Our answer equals 35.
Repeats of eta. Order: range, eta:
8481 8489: 36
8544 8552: 31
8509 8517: 37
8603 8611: 38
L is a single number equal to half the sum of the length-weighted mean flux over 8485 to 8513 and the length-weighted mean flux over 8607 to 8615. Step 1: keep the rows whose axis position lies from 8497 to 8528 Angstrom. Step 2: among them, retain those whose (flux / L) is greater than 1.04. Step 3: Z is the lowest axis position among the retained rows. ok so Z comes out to 8506.86 Angstrom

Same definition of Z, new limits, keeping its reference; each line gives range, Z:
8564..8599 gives 8565.83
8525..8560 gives 8530.40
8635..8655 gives 8637.13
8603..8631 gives 8605.37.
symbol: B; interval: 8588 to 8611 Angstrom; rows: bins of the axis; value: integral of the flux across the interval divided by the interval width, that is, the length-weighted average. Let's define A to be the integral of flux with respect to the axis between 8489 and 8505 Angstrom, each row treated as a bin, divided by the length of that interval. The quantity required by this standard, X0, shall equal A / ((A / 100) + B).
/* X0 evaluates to 0.87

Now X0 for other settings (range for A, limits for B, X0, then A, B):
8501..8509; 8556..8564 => 0.87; 18.6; 21.2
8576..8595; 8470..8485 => 1.07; 19.5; 18.0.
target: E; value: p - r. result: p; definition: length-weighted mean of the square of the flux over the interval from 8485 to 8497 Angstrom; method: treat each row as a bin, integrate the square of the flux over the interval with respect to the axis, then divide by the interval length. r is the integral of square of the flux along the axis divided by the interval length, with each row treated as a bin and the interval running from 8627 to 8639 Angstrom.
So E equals -91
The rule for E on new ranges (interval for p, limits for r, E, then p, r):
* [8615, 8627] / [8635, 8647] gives -50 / 391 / 440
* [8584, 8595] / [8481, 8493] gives 55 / 392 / 336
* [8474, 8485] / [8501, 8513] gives -42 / 315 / 358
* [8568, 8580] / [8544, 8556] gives 113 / 379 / 267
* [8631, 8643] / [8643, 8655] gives 53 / 447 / 395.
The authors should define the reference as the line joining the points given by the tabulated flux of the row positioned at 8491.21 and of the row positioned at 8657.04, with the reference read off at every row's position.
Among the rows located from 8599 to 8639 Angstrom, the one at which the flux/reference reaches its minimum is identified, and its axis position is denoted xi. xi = 8613.30 Angstrom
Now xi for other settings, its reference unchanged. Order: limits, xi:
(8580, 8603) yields 8581.62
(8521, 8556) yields 8542.19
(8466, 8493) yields 8483.39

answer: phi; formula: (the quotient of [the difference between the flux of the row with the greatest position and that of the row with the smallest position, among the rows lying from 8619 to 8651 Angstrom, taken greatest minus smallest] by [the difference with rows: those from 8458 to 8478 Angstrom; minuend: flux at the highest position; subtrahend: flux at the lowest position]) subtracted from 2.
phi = 1.31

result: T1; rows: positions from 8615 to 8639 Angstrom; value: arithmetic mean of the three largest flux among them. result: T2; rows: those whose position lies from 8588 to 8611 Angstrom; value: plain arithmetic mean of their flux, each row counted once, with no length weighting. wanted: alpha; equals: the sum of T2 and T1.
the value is 41.0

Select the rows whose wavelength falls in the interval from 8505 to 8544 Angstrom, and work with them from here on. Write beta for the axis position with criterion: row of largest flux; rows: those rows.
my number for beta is 8506.86 Angstrom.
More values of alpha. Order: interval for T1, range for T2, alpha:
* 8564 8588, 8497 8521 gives 39.3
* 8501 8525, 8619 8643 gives 40.0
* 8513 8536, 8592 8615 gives 38.1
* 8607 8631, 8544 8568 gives 39.4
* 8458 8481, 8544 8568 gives 39.8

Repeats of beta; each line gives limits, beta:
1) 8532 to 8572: 8565.83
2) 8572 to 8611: 8589.53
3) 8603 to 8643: 8637.13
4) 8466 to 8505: 8487.30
